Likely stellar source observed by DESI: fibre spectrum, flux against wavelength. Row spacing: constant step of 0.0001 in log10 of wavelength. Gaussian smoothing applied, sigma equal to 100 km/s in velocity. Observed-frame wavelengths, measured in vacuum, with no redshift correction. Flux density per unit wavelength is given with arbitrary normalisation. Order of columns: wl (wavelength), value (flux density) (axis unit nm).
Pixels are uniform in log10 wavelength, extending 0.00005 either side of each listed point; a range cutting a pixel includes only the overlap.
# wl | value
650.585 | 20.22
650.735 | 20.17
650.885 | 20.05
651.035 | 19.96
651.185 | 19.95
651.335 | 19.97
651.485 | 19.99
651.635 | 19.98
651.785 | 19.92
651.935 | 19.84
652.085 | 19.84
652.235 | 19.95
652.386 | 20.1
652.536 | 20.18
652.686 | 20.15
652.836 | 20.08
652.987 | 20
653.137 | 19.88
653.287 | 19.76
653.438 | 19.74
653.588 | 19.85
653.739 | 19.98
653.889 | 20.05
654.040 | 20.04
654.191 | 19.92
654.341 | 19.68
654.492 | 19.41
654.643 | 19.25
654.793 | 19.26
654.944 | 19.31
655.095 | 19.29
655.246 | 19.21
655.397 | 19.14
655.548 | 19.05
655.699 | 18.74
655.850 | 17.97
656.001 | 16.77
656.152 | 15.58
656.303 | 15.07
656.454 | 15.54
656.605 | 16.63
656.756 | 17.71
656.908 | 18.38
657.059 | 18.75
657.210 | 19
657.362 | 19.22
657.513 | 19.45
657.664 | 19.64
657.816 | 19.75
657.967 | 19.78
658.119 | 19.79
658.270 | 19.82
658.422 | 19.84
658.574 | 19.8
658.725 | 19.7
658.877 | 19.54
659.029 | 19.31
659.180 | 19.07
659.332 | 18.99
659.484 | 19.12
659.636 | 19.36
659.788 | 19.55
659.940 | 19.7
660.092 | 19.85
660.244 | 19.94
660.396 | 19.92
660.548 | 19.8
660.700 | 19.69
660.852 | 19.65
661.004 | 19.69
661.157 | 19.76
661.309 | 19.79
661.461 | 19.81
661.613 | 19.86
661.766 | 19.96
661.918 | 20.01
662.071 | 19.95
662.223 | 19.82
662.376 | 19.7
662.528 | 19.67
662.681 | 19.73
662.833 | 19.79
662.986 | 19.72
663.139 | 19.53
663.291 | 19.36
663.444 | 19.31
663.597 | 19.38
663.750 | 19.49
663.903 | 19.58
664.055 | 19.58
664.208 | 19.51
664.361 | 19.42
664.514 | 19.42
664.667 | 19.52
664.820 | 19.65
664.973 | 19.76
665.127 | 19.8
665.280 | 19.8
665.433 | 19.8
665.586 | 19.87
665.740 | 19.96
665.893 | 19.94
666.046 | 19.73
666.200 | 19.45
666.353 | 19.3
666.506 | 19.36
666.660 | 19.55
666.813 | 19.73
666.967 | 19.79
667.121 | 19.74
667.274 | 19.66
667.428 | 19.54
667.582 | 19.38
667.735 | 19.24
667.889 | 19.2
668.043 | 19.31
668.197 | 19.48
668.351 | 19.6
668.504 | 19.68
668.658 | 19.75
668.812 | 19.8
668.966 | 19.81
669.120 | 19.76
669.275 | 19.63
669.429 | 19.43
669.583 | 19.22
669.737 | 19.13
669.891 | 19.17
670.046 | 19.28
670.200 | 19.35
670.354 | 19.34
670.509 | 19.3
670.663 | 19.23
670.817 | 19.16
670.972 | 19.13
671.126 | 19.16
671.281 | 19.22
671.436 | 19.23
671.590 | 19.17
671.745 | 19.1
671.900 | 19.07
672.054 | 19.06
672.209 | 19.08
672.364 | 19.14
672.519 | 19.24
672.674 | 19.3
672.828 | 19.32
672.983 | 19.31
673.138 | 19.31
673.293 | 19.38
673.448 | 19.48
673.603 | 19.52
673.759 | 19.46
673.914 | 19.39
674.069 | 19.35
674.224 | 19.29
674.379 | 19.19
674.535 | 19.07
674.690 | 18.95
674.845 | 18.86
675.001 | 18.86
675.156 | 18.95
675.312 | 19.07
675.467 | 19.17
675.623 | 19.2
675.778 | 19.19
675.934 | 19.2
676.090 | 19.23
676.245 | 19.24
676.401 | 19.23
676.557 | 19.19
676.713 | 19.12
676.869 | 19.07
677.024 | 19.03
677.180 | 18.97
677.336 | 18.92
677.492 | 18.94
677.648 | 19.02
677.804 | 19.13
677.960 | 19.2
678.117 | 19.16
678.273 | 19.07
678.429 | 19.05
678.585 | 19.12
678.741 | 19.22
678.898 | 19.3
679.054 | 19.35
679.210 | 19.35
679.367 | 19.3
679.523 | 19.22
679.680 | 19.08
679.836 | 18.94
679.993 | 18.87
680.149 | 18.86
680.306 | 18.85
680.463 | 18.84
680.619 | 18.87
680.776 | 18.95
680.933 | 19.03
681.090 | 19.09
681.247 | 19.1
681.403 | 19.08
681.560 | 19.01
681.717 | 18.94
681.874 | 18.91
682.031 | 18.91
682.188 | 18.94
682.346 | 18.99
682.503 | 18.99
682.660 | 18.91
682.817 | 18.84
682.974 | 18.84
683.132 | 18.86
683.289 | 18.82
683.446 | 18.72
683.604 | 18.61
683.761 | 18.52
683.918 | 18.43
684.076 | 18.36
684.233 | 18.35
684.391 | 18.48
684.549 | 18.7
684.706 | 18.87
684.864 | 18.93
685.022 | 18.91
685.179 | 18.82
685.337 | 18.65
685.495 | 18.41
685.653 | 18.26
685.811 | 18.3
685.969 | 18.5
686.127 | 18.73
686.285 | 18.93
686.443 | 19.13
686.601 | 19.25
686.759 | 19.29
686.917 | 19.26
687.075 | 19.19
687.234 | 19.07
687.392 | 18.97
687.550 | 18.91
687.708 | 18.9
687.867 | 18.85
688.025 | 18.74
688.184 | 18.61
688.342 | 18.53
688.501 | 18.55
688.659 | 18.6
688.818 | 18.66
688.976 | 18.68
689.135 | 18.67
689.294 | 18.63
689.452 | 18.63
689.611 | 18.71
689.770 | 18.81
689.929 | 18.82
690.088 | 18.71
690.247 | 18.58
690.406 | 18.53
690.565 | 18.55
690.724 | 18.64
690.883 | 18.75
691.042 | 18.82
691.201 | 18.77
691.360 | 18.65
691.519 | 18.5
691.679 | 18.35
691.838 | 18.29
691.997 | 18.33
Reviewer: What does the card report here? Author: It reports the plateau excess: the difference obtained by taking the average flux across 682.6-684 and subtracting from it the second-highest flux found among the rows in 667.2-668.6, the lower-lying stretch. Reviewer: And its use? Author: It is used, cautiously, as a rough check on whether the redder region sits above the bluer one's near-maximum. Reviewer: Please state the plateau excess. -0.9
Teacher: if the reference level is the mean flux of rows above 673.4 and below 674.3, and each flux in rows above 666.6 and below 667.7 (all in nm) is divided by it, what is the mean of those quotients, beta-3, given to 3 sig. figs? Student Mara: 1.01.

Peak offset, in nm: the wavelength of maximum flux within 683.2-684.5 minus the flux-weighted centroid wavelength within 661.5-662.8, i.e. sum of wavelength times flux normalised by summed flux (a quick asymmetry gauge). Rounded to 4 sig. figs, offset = 21.14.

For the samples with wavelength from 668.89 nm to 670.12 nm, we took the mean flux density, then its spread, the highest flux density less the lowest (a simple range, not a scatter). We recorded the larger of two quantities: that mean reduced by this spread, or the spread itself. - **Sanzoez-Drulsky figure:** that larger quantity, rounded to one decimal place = 18.7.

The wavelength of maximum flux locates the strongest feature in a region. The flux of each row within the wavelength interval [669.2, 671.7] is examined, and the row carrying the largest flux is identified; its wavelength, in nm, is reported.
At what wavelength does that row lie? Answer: 669.275 nm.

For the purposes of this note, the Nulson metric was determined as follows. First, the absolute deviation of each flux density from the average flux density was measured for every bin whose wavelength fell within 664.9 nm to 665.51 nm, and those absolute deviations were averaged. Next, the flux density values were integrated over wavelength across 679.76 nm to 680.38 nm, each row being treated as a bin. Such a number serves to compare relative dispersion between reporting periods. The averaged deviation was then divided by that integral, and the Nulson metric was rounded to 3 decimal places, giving 0.001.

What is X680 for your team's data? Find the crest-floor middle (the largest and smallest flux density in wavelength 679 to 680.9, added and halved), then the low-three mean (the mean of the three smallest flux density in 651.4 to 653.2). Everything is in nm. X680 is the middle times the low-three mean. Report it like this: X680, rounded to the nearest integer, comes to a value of 379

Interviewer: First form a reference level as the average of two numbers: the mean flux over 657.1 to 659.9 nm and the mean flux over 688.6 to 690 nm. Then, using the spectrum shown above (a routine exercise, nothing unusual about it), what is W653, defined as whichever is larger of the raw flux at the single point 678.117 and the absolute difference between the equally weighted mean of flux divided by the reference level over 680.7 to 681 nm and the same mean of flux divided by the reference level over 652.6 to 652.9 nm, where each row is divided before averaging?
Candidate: 19.2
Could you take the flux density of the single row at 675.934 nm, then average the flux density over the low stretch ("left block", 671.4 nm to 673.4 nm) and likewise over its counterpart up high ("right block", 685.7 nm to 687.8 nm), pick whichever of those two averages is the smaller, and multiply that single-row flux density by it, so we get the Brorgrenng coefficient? 364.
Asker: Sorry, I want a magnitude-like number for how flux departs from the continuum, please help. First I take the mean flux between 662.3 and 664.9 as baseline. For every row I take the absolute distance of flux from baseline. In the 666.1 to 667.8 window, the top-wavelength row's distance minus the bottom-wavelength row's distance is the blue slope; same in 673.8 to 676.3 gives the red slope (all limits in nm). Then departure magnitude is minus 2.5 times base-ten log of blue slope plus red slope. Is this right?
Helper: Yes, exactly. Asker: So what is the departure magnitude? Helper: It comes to 1.1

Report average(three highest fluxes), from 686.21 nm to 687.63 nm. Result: 19.3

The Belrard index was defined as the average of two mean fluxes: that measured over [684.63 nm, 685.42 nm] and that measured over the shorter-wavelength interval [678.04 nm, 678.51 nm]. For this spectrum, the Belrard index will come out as 19.0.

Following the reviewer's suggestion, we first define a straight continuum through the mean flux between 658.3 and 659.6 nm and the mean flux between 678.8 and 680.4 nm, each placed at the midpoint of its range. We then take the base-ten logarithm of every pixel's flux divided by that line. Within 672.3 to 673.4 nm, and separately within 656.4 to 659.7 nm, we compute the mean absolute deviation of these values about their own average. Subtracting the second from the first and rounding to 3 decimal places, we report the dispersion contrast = -0.016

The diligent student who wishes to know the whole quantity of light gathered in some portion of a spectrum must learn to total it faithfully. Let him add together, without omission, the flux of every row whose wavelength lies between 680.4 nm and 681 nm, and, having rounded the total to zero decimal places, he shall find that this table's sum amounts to 76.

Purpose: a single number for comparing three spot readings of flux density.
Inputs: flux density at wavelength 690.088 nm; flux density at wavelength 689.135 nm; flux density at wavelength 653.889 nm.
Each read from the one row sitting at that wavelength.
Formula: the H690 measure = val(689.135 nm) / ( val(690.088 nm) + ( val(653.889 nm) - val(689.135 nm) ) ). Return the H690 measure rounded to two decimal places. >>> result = 0.93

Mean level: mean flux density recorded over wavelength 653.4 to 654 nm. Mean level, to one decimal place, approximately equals 19.9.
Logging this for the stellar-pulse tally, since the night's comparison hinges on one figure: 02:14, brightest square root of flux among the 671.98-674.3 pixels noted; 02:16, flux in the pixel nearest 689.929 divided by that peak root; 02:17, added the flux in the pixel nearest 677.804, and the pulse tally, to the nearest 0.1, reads 23.4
